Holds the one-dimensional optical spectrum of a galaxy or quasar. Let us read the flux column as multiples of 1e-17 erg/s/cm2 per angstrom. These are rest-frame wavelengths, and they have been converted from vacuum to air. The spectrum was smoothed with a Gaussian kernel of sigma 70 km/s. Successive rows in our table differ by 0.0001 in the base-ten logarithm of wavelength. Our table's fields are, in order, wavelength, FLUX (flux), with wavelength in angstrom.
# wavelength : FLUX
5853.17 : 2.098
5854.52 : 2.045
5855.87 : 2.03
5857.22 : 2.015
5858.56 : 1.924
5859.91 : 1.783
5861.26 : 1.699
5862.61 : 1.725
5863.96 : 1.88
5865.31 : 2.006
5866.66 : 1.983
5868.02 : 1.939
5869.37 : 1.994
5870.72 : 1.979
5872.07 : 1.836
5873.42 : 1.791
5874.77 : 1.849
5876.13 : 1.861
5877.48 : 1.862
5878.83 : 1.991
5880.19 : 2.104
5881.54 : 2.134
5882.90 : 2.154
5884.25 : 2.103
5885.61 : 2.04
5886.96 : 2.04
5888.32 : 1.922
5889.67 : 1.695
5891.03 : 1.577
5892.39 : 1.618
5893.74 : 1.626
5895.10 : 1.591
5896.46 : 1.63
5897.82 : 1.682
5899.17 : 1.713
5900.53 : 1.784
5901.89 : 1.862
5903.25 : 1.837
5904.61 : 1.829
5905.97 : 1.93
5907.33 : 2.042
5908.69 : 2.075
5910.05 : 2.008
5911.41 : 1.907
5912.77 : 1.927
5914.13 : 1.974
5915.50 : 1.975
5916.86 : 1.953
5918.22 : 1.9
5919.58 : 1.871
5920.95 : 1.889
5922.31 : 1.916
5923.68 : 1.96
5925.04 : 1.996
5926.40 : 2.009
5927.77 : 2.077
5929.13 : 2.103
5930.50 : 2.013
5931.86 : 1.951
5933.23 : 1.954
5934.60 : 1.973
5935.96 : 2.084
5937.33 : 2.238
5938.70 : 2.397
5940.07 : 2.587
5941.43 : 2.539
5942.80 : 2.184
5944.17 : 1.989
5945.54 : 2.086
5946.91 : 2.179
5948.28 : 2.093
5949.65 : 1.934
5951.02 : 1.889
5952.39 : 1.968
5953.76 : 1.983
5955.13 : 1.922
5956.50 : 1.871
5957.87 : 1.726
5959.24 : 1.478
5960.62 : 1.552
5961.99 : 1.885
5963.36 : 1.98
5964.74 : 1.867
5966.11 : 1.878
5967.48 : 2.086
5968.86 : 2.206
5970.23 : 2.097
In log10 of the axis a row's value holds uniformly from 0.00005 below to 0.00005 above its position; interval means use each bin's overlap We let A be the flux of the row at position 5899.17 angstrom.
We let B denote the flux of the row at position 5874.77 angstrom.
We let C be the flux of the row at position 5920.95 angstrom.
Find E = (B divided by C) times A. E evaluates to 1.68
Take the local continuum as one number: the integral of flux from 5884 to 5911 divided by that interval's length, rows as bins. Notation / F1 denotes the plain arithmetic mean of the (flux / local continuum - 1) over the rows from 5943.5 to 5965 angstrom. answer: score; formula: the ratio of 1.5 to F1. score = 37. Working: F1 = 0.04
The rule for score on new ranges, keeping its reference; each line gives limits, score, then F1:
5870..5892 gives 26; 0.06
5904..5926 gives 23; 0.07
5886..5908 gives -52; -0.03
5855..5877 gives 41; 0.04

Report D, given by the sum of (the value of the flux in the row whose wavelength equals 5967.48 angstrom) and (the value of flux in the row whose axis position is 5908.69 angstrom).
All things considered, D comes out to 4.16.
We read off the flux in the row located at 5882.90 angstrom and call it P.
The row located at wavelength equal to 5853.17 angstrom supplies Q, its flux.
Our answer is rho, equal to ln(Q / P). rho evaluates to -0.03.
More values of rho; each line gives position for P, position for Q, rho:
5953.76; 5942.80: 0.10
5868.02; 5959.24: -0.27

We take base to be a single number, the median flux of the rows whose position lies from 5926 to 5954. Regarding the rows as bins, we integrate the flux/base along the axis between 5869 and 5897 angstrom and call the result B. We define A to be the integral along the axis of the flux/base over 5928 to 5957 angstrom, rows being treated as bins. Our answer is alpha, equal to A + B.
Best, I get 54.5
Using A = 29.2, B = 25.3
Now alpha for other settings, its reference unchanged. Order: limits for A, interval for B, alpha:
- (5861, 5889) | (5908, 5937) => 53.9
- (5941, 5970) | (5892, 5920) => 52.3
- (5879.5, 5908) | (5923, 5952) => 54.8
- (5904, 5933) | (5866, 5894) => 53.3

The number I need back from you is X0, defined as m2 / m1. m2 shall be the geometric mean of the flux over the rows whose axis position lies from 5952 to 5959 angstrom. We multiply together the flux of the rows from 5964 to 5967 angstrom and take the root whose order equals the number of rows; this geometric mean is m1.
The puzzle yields 1.01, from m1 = 1.87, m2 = 1.89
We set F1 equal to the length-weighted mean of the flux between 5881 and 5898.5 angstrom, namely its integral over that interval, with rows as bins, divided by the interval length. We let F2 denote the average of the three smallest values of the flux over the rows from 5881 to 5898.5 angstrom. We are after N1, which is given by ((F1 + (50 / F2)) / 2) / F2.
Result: 10.4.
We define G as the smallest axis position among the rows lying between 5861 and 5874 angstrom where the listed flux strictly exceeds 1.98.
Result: 5865.31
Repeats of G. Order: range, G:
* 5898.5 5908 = 5907.33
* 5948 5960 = 5948.28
